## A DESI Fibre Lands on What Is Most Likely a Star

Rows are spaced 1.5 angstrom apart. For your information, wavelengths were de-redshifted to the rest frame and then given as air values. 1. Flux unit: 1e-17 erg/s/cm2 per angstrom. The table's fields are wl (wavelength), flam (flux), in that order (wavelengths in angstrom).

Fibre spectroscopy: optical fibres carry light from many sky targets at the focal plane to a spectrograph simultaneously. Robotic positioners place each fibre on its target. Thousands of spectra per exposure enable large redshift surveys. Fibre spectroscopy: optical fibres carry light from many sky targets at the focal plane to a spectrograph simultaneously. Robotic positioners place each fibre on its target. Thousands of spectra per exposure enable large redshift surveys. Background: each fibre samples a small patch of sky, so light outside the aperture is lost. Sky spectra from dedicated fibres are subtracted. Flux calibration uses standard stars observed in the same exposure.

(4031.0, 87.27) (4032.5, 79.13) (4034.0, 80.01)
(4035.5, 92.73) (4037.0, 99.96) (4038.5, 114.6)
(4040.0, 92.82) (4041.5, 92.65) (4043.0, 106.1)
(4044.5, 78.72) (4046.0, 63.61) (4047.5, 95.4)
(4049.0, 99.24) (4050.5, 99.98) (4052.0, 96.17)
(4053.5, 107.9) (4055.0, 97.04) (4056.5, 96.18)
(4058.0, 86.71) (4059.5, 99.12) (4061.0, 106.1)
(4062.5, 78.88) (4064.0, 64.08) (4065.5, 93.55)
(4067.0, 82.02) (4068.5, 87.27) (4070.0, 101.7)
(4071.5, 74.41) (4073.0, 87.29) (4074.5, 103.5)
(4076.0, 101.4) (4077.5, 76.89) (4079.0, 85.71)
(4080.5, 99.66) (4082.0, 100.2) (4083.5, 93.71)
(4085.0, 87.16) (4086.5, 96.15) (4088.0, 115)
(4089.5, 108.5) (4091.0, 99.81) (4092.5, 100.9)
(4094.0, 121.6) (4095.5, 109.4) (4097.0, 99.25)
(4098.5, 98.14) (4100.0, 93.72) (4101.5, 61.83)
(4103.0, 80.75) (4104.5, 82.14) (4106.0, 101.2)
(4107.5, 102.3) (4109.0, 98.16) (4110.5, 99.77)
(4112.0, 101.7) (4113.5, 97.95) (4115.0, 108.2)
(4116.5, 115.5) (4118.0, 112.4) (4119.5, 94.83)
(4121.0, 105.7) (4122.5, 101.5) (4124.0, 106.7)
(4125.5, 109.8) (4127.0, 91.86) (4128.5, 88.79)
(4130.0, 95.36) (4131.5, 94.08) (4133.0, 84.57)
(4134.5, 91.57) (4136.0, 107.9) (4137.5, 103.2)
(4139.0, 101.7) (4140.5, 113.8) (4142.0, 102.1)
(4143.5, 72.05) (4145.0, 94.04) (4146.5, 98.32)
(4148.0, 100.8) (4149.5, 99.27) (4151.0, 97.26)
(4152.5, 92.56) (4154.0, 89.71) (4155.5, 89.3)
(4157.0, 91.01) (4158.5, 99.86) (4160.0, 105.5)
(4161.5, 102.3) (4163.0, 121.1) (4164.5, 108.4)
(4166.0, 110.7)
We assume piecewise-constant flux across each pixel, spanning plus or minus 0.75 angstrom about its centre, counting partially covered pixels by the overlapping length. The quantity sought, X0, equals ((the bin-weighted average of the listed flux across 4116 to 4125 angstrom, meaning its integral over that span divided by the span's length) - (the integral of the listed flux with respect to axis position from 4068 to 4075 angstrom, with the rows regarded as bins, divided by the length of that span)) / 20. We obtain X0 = 0.77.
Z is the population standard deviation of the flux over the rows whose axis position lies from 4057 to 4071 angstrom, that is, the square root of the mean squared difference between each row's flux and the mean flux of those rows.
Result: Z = 12.3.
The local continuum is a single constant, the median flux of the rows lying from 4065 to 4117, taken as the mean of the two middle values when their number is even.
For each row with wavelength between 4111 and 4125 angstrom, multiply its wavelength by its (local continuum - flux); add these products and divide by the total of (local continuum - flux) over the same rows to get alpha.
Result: 4118.1 angstrom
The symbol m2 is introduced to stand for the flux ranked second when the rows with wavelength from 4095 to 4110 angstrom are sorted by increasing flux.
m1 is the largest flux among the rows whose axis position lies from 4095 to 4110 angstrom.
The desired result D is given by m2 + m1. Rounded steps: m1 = 109.4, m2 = 80.75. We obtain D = 190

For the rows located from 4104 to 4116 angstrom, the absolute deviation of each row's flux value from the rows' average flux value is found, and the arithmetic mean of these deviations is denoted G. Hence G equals 4.6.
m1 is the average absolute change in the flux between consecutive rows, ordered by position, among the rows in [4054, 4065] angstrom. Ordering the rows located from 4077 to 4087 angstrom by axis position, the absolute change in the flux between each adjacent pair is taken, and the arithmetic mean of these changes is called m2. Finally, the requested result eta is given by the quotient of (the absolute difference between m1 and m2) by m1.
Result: 0.37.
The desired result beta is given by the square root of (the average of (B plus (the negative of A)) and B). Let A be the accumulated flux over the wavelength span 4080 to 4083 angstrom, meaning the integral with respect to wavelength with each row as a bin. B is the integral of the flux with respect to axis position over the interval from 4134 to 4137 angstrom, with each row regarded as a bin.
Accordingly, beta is 12.4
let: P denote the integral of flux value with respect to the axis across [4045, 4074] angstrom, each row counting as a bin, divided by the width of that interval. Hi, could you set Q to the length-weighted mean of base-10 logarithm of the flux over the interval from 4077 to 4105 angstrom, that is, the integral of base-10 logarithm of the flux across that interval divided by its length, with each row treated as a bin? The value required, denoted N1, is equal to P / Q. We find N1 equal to 45.7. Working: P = 90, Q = 1.98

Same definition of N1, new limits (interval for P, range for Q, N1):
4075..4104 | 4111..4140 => 48.1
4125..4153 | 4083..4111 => 48.7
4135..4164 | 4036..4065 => 50.4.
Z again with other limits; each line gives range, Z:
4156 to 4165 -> 9.1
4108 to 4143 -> 8.0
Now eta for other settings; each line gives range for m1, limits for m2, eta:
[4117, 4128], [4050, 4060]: 0.17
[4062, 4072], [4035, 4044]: 0.33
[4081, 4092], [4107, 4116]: 0.54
